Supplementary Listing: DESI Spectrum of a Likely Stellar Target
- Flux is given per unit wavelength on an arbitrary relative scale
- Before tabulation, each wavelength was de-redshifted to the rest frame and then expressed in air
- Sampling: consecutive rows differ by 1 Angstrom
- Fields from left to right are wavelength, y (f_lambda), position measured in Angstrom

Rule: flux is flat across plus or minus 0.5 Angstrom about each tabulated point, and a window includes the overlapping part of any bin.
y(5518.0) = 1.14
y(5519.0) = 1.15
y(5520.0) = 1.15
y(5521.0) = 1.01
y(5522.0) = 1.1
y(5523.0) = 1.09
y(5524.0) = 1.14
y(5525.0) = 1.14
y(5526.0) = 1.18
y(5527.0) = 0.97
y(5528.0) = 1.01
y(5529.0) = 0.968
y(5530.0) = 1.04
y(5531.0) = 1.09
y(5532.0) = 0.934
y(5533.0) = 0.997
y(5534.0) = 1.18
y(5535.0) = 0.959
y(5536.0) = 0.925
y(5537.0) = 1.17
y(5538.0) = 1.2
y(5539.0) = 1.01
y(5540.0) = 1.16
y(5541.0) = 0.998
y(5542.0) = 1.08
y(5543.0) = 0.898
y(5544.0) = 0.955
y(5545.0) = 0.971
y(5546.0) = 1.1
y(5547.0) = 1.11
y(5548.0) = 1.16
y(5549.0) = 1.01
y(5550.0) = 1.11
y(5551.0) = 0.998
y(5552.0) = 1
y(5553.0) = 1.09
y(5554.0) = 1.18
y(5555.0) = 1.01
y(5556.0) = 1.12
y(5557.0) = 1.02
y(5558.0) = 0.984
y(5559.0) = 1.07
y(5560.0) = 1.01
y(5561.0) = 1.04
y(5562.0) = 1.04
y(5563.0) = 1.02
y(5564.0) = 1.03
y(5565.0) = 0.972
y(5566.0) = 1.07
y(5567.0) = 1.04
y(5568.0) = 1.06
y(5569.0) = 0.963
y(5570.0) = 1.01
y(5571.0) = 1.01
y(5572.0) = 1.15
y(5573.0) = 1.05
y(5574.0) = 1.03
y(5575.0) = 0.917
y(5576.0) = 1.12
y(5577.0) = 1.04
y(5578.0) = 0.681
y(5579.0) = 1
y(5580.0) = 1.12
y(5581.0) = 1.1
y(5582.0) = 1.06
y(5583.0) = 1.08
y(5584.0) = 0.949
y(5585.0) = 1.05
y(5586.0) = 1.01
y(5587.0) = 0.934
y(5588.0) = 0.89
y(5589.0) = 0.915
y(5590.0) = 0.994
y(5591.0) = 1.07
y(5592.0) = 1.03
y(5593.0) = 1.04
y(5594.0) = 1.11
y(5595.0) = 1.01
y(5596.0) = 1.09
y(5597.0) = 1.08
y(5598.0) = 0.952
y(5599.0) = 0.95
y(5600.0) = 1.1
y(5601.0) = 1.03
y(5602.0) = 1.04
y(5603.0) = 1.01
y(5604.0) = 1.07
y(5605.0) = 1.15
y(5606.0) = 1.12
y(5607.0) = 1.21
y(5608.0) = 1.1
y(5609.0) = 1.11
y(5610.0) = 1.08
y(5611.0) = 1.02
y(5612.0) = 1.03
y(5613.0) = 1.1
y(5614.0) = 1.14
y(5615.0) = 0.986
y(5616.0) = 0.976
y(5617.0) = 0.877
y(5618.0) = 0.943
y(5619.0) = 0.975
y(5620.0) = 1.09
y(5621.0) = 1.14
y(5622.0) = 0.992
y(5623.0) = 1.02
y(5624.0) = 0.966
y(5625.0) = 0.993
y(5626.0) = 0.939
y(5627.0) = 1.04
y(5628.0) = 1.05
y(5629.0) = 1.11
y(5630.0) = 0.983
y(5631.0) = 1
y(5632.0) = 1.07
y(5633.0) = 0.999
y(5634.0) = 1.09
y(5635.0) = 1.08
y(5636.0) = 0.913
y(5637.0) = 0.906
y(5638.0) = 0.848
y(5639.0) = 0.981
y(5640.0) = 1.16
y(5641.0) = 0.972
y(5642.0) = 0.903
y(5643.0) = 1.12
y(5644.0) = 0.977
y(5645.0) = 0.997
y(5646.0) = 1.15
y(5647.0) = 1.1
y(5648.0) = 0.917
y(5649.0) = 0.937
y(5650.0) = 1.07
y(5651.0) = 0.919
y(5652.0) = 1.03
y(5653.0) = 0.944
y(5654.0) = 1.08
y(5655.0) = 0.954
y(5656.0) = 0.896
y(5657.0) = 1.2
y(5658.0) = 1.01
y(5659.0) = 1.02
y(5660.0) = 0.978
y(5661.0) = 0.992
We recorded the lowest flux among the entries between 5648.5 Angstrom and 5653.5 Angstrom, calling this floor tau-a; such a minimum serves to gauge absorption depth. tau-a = 0.919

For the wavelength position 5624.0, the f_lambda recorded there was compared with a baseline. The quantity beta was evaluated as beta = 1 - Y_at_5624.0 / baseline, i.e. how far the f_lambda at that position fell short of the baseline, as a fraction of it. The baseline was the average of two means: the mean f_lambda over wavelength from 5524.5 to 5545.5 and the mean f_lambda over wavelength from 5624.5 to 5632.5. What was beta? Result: 0.06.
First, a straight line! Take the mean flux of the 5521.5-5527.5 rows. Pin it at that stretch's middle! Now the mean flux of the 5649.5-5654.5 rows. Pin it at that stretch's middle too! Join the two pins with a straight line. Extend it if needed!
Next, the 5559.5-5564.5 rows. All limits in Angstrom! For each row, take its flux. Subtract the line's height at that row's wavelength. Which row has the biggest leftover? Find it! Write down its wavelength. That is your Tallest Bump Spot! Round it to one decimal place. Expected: 5562.0 Angstrom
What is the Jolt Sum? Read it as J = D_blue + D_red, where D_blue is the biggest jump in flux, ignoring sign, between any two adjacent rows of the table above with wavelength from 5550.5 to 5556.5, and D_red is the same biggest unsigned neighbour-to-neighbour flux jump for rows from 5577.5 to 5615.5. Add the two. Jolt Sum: 0.489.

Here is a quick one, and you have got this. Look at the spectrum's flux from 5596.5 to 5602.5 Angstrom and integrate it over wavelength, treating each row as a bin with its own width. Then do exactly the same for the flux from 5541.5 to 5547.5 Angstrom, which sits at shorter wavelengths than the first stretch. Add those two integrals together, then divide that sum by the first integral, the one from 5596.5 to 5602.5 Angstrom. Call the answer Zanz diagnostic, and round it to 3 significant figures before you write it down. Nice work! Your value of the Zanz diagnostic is 1.99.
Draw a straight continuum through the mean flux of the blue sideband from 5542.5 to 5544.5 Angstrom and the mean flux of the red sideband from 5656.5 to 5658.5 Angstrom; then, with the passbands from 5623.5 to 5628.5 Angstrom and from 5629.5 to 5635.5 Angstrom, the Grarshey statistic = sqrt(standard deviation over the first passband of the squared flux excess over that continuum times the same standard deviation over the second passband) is 0.004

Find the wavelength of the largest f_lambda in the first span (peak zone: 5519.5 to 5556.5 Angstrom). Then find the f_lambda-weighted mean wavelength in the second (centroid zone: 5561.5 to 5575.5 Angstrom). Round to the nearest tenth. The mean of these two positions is 5553.2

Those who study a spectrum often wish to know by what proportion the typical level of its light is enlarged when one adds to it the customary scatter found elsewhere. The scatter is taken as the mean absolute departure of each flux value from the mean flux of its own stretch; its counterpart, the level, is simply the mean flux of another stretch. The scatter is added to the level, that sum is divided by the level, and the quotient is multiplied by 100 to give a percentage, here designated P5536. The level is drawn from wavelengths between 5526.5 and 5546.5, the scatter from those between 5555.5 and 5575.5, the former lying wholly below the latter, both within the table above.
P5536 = 103.6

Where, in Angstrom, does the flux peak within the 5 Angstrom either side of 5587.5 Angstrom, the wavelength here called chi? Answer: 5583.0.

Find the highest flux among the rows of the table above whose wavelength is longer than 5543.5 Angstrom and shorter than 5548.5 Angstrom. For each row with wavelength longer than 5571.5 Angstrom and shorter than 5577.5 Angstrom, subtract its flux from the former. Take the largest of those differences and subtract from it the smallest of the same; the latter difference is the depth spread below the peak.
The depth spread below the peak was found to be 0.23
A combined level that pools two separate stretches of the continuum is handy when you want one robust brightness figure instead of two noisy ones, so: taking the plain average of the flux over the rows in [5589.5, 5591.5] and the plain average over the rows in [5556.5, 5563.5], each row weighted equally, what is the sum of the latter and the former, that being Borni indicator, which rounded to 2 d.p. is 2.06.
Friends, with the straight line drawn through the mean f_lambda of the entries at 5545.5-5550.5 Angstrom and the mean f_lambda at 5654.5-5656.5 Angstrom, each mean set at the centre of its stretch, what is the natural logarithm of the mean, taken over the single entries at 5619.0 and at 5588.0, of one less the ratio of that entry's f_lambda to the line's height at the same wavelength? -2.60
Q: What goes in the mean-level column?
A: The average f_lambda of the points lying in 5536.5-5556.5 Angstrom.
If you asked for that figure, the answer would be 1.07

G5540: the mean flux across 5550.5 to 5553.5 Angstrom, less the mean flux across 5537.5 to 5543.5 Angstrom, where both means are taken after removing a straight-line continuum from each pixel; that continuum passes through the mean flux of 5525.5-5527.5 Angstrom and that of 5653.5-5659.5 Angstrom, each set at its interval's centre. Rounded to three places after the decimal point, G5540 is -0.024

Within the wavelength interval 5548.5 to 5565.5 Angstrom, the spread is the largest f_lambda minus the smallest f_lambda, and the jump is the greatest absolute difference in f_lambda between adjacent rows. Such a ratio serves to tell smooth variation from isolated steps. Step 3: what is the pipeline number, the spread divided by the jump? 1.22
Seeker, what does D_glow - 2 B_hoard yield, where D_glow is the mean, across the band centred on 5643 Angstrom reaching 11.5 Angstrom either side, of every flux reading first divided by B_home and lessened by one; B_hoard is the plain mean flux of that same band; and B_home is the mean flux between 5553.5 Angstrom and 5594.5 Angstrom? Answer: -2.03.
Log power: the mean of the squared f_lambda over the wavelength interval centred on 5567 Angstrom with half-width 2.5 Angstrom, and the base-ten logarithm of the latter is 0.019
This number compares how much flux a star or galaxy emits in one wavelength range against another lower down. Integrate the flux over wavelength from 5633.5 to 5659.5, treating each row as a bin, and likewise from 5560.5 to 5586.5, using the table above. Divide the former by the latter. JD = 0.98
